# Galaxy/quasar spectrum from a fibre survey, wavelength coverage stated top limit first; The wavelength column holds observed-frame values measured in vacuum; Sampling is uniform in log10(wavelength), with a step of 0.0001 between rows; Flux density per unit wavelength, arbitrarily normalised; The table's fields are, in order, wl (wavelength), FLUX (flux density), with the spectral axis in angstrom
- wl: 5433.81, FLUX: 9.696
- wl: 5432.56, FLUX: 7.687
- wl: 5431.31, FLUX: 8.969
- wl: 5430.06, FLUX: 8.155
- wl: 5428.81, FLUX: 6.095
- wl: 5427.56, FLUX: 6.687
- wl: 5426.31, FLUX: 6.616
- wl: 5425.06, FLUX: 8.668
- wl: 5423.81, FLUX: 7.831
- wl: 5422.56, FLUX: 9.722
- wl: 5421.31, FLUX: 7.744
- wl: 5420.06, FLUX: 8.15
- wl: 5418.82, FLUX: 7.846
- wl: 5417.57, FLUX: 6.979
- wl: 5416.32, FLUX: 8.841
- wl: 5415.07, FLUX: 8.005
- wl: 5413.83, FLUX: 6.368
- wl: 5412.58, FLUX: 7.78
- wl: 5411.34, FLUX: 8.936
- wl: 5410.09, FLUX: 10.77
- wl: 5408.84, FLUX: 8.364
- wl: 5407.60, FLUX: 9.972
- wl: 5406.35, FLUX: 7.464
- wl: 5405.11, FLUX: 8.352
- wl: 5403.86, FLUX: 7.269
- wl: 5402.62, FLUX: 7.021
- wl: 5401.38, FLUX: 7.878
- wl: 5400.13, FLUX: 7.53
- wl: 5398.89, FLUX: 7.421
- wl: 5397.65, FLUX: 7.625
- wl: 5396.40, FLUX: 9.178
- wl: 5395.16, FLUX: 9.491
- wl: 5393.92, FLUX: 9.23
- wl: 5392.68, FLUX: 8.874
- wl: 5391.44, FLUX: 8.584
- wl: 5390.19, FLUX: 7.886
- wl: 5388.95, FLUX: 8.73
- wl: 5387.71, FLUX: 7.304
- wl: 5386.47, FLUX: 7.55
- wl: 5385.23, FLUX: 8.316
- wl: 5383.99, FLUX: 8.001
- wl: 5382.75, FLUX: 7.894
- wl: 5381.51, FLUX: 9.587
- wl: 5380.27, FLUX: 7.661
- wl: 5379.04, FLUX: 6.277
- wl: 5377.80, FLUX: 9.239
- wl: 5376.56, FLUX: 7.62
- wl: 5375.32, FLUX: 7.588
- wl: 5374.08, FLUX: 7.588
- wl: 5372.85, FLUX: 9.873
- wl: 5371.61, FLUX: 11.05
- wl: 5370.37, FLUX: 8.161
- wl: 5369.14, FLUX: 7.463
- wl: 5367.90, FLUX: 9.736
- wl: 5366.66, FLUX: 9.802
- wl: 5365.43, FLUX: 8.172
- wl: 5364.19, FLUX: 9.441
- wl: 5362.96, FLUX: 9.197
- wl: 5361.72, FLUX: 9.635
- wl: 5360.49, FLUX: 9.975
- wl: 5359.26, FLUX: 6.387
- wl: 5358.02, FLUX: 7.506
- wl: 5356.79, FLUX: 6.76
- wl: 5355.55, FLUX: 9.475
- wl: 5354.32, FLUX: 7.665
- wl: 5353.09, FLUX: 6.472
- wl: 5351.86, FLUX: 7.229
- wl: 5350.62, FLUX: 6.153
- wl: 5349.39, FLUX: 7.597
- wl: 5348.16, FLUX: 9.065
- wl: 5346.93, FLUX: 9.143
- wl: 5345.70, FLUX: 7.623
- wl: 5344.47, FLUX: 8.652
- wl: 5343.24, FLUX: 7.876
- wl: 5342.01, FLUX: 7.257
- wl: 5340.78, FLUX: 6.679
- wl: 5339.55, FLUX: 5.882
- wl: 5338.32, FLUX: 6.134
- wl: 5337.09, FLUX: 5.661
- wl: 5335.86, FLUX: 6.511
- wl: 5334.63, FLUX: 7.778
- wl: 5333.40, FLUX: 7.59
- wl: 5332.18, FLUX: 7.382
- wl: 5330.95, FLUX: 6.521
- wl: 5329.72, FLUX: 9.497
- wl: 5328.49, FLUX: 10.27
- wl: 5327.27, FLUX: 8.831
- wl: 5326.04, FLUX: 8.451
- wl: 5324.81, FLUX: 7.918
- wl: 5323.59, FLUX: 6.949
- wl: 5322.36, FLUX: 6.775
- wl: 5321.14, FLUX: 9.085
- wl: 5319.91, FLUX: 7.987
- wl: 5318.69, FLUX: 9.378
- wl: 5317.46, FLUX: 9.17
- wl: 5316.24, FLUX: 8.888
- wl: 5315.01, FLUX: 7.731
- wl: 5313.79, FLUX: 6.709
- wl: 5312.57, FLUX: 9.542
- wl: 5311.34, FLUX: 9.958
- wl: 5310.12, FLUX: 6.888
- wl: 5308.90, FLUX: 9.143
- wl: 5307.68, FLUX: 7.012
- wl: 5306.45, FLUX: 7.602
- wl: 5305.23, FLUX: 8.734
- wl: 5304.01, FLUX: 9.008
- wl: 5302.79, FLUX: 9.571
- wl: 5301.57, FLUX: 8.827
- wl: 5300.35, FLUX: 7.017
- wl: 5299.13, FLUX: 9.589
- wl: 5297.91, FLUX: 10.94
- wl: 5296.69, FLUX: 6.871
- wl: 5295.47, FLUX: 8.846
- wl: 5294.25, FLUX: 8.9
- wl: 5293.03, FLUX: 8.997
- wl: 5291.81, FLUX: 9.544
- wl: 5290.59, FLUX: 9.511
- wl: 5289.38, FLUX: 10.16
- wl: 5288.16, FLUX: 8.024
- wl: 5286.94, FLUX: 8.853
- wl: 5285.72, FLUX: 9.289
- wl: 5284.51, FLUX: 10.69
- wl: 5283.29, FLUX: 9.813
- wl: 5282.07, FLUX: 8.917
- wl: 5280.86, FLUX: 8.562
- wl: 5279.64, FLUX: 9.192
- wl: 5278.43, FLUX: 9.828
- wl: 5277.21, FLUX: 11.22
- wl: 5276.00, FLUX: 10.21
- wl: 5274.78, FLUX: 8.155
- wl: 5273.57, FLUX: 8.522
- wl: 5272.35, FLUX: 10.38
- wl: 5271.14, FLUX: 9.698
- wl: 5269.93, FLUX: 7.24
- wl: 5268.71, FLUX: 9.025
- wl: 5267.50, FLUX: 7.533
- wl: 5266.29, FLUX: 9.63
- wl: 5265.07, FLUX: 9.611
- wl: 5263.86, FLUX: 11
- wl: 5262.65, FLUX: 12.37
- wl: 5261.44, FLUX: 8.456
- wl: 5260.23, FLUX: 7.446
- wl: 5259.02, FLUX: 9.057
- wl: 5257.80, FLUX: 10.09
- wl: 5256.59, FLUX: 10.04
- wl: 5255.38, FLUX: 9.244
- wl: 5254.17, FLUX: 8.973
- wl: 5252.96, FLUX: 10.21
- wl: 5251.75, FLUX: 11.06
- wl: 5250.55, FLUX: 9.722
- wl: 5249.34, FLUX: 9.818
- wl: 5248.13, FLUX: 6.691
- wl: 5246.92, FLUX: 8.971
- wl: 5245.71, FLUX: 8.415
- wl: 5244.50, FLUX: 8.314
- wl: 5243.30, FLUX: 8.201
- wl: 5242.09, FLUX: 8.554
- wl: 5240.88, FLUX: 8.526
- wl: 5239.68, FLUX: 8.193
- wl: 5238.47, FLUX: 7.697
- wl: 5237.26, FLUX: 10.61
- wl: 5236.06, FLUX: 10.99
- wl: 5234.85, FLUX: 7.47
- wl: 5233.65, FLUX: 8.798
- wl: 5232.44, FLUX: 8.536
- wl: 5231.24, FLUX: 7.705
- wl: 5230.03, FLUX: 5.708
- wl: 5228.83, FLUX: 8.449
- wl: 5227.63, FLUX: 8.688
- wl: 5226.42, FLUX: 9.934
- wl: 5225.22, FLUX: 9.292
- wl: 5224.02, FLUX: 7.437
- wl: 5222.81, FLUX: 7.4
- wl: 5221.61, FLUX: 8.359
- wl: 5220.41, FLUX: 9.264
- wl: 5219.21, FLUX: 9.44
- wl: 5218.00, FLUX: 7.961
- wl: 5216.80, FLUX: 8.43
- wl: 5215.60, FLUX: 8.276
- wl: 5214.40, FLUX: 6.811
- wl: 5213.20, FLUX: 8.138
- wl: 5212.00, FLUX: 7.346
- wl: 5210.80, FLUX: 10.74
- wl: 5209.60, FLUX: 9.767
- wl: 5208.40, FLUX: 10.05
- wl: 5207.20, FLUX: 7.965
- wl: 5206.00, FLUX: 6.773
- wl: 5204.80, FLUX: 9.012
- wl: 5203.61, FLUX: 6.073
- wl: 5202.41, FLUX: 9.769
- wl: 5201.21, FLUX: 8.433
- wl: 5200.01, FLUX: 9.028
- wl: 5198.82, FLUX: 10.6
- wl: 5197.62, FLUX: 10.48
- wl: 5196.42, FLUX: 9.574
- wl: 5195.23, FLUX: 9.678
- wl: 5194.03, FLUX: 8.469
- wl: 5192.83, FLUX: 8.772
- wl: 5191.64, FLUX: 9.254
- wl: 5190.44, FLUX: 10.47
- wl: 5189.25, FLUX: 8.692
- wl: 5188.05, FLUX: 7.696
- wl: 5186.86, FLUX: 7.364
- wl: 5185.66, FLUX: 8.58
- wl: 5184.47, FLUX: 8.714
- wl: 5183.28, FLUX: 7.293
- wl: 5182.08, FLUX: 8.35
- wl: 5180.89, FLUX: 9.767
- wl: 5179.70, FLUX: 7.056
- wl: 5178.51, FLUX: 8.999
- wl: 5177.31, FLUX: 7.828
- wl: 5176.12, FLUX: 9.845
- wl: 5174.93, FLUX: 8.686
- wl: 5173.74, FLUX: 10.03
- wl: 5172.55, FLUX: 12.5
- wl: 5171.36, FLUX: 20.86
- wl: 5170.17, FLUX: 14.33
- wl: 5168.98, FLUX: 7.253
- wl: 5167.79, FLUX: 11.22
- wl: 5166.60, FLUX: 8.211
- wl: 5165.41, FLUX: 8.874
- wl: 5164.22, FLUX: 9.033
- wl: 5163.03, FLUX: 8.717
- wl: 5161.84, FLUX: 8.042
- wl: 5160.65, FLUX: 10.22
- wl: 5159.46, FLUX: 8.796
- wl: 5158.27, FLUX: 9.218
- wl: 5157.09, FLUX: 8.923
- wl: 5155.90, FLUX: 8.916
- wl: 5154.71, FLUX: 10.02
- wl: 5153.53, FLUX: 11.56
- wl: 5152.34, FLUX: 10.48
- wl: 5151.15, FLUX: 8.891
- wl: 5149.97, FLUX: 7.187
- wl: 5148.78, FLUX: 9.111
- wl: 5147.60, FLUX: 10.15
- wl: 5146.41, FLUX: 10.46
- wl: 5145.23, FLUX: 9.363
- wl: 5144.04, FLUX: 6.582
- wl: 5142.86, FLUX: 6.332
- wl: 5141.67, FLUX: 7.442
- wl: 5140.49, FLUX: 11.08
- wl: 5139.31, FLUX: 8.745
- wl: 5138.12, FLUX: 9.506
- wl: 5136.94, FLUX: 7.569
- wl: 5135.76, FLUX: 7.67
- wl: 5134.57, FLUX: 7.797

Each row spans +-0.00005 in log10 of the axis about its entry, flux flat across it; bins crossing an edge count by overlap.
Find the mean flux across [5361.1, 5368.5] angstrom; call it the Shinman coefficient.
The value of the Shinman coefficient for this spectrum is 9.3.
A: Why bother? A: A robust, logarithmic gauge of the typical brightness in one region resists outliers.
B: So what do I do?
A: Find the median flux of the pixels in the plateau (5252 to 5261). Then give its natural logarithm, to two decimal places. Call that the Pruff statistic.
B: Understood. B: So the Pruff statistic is 2.22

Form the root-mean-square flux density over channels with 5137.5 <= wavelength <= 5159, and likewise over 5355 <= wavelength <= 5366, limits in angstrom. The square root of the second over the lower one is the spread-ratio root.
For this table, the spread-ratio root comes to 0.97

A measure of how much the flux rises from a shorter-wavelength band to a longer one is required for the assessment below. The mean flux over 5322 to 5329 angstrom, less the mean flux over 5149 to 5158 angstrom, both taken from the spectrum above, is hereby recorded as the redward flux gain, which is -1.2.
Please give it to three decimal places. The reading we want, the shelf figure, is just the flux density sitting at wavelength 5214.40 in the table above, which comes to 6.811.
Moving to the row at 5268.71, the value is 9.025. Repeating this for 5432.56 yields 7.687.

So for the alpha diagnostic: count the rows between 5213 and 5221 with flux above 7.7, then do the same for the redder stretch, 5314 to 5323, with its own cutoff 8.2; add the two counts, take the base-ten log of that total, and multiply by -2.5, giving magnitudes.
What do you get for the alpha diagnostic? -2.50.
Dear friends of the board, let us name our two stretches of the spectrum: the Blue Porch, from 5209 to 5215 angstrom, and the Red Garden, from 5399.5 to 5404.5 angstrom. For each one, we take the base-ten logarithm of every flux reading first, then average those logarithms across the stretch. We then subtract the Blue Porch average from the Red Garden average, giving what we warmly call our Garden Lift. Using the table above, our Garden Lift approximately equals -0.056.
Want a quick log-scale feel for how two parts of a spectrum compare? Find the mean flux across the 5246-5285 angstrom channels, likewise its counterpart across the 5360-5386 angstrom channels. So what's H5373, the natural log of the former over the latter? 0.08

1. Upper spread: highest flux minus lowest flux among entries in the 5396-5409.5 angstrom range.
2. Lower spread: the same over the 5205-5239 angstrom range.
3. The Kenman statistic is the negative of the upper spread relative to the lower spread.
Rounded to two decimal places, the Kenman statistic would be -0.56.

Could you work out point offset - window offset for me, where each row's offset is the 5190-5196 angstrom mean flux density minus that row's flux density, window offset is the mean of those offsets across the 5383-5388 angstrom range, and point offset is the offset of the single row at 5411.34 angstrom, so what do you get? -1.1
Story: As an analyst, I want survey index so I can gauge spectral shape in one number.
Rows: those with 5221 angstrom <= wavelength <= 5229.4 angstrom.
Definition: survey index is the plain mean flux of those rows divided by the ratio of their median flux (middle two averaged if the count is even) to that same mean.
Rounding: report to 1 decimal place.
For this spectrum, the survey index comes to 8.6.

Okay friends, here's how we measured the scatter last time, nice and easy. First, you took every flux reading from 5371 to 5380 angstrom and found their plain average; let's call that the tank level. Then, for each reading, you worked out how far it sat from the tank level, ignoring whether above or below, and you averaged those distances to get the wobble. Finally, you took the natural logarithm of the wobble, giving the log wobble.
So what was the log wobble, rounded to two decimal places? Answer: 0.31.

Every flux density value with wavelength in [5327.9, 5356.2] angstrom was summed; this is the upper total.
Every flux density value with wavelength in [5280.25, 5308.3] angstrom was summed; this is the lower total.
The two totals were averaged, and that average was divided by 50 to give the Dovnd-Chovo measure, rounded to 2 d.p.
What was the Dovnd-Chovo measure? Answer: 3.79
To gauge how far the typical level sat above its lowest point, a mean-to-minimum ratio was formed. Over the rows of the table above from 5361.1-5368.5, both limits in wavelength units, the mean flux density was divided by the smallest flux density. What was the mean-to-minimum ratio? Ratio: 1.142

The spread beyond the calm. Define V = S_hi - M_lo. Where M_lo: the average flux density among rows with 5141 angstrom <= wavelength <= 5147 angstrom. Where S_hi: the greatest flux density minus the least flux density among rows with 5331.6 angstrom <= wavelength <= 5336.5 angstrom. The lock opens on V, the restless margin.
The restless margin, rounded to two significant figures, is -6.8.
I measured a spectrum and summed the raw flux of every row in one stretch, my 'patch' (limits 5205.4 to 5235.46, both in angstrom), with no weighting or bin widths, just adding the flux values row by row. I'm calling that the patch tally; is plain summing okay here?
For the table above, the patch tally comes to 209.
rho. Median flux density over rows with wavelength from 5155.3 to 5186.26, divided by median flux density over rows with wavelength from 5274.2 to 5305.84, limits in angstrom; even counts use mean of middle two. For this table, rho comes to 0.98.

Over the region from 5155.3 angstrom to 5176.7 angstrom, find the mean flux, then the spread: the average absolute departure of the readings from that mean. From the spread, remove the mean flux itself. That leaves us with -8.2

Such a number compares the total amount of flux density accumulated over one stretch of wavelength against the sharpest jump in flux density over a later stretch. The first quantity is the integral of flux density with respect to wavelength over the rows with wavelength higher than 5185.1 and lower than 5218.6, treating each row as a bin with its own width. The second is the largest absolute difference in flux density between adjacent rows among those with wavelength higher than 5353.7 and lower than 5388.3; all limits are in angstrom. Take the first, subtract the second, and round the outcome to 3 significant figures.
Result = 289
